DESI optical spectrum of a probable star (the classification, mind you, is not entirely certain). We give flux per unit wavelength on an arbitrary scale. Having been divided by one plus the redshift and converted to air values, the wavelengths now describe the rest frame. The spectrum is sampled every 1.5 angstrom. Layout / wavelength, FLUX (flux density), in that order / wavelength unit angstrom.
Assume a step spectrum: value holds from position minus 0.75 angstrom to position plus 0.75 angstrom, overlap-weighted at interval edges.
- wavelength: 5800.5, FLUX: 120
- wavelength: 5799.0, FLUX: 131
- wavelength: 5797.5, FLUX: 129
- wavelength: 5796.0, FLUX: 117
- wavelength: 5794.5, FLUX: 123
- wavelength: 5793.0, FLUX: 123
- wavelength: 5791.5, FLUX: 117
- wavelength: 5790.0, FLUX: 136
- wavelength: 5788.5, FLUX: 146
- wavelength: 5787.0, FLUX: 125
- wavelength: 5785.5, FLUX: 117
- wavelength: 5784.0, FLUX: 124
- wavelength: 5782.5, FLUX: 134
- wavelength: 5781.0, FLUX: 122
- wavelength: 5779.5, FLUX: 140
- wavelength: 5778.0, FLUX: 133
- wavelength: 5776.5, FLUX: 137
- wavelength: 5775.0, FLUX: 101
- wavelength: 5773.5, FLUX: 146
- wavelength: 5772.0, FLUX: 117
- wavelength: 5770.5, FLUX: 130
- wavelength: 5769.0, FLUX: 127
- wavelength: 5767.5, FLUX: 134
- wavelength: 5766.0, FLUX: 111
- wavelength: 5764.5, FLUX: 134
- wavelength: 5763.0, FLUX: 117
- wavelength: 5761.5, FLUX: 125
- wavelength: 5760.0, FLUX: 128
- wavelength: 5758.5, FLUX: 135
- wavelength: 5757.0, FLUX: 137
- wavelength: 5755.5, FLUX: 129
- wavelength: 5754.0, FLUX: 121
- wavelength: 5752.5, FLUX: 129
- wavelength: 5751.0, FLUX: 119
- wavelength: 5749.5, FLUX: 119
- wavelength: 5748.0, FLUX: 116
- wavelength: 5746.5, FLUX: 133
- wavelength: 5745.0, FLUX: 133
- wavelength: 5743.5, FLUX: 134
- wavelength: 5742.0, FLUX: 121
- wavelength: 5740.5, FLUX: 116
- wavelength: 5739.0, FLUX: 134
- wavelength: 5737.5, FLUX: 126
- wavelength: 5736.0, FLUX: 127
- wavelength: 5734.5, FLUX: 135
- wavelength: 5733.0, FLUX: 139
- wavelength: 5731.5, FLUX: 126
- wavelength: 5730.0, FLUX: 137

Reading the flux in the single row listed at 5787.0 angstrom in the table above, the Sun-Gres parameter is 125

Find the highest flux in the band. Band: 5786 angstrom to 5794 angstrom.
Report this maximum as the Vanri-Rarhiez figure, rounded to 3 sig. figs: 146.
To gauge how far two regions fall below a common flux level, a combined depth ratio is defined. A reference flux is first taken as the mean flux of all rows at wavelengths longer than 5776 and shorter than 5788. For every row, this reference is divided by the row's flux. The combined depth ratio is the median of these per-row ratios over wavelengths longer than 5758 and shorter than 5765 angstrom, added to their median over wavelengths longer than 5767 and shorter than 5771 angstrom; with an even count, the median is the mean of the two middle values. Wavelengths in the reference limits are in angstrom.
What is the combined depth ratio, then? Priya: 2.00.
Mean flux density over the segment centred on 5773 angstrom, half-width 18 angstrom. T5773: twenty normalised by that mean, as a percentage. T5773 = 15.6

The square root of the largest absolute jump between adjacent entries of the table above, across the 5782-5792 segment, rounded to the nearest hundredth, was 4.58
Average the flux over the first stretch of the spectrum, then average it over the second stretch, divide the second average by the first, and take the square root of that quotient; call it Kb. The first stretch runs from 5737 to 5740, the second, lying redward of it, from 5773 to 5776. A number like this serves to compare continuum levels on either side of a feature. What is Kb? 0.97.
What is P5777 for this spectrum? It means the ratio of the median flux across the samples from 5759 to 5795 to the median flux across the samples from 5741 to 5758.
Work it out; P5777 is 0.98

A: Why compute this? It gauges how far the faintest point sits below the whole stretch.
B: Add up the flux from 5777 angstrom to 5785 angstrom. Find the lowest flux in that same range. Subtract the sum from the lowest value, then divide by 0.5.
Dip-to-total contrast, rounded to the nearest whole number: -1062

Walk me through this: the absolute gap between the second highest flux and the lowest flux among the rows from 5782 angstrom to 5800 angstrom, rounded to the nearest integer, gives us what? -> 19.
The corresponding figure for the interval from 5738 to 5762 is 19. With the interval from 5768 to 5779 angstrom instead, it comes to 36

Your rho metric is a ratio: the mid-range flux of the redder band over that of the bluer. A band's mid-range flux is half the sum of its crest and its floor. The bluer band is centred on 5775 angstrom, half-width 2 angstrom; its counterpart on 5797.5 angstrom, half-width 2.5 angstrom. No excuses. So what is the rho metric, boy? 1.00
